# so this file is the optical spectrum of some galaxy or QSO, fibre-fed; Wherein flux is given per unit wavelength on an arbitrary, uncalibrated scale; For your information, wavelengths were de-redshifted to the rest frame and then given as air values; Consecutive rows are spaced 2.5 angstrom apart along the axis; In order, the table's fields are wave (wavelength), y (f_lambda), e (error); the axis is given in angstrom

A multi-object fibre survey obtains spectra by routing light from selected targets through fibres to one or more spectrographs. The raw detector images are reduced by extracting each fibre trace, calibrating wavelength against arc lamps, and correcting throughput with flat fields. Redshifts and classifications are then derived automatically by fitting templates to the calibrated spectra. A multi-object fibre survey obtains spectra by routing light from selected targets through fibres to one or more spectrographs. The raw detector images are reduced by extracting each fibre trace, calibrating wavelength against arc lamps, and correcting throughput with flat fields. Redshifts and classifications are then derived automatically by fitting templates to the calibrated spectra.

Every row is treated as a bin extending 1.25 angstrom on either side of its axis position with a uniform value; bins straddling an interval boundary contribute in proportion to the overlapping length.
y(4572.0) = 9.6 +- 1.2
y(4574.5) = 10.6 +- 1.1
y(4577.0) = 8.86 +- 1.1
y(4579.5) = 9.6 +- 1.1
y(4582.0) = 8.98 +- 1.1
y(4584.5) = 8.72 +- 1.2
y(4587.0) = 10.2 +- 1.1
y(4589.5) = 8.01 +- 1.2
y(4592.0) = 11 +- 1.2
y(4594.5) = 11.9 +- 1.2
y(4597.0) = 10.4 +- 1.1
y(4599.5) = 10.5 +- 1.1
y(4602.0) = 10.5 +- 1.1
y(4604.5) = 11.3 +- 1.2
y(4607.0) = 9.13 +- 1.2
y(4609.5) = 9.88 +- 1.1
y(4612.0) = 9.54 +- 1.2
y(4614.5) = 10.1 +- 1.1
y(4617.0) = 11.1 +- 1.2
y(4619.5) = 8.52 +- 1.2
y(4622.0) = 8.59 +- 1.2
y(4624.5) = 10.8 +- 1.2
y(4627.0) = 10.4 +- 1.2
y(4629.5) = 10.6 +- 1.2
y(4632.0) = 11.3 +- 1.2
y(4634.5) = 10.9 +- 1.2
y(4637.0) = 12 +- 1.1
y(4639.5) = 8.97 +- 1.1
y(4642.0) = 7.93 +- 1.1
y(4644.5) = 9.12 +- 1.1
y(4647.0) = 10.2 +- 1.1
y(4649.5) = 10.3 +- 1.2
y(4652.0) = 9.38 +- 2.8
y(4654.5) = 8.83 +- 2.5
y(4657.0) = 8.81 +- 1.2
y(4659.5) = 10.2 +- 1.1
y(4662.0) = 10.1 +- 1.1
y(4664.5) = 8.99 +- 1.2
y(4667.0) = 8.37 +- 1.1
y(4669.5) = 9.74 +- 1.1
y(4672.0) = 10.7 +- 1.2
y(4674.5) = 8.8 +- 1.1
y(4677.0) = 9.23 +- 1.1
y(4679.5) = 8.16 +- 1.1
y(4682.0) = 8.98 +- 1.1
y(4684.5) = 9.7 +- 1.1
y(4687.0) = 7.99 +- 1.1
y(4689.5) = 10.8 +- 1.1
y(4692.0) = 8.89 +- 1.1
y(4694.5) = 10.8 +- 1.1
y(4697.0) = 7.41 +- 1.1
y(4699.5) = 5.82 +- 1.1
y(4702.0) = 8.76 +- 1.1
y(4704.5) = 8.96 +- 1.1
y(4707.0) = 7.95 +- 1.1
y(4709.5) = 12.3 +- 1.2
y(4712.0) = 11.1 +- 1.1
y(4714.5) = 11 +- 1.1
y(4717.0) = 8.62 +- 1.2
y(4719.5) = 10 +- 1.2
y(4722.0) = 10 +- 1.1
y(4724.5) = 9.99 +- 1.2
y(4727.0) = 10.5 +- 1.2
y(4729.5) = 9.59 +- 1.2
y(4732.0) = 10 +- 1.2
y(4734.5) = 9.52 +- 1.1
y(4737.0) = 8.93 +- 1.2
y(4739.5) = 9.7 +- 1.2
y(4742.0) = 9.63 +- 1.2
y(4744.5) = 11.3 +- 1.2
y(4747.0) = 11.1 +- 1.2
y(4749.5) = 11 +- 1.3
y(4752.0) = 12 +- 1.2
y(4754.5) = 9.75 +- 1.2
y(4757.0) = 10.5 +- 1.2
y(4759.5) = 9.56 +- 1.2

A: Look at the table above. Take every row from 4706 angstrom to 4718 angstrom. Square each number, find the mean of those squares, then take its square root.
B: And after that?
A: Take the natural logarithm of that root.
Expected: 2.33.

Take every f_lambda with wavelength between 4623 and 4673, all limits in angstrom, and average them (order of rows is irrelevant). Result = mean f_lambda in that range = 9.9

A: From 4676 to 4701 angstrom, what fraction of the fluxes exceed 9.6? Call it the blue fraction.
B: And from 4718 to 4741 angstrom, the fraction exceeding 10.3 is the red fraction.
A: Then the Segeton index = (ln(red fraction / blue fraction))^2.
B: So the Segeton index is 1.0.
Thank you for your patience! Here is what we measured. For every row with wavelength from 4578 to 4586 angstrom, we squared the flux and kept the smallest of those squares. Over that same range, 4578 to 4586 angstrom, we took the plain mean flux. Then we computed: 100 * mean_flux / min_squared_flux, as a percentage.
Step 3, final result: 12.0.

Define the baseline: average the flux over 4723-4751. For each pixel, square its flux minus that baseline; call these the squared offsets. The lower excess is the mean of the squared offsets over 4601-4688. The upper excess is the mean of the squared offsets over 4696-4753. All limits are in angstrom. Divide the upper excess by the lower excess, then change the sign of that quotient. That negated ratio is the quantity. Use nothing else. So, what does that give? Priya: -1.8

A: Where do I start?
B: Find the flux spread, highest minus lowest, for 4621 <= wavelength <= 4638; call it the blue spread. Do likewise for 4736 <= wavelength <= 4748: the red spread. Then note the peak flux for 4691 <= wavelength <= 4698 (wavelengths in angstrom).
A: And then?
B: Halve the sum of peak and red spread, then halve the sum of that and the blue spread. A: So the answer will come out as 5.00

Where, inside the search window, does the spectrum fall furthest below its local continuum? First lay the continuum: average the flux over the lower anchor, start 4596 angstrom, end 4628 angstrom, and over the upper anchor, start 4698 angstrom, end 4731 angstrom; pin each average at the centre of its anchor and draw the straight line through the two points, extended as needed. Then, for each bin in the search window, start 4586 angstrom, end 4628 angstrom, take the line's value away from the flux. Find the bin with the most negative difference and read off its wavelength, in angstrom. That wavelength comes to 4589.5 angstrom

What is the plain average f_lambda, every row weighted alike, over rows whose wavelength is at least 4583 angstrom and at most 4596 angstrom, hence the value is 10.0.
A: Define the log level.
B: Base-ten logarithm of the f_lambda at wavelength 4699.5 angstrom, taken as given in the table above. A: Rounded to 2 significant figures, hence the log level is 0.76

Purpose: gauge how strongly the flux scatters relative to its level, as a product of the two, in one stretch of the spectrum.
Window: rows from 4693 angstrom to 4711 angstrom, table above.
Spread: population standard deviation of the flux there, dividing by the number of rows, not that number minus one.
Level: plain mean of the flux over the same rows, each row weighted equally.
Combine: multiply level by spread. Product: 18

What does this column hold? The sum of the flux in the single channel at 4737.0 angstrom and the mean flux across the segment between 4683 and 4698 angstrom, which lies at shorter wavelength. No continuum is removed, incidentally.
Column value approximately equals 18.2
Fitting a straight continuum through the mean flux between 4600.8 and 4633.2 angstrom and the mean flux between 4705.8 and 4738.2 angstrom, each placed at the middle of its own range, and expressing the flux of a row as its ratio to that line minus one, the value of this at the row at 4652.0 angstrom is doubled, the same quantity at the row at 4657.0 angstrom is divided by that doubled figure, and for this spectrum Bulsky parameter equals 0.9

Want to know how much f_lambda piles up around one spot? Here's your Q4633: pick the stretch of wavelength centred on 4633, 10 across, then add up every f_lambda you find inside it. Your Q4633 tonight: 44.8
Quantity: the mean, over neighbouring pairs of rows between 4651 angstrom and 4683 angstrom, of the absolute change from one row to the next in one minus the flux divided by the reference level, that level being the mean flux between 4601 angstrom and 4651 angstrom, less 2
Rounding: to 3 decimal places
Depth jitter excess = -1.914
